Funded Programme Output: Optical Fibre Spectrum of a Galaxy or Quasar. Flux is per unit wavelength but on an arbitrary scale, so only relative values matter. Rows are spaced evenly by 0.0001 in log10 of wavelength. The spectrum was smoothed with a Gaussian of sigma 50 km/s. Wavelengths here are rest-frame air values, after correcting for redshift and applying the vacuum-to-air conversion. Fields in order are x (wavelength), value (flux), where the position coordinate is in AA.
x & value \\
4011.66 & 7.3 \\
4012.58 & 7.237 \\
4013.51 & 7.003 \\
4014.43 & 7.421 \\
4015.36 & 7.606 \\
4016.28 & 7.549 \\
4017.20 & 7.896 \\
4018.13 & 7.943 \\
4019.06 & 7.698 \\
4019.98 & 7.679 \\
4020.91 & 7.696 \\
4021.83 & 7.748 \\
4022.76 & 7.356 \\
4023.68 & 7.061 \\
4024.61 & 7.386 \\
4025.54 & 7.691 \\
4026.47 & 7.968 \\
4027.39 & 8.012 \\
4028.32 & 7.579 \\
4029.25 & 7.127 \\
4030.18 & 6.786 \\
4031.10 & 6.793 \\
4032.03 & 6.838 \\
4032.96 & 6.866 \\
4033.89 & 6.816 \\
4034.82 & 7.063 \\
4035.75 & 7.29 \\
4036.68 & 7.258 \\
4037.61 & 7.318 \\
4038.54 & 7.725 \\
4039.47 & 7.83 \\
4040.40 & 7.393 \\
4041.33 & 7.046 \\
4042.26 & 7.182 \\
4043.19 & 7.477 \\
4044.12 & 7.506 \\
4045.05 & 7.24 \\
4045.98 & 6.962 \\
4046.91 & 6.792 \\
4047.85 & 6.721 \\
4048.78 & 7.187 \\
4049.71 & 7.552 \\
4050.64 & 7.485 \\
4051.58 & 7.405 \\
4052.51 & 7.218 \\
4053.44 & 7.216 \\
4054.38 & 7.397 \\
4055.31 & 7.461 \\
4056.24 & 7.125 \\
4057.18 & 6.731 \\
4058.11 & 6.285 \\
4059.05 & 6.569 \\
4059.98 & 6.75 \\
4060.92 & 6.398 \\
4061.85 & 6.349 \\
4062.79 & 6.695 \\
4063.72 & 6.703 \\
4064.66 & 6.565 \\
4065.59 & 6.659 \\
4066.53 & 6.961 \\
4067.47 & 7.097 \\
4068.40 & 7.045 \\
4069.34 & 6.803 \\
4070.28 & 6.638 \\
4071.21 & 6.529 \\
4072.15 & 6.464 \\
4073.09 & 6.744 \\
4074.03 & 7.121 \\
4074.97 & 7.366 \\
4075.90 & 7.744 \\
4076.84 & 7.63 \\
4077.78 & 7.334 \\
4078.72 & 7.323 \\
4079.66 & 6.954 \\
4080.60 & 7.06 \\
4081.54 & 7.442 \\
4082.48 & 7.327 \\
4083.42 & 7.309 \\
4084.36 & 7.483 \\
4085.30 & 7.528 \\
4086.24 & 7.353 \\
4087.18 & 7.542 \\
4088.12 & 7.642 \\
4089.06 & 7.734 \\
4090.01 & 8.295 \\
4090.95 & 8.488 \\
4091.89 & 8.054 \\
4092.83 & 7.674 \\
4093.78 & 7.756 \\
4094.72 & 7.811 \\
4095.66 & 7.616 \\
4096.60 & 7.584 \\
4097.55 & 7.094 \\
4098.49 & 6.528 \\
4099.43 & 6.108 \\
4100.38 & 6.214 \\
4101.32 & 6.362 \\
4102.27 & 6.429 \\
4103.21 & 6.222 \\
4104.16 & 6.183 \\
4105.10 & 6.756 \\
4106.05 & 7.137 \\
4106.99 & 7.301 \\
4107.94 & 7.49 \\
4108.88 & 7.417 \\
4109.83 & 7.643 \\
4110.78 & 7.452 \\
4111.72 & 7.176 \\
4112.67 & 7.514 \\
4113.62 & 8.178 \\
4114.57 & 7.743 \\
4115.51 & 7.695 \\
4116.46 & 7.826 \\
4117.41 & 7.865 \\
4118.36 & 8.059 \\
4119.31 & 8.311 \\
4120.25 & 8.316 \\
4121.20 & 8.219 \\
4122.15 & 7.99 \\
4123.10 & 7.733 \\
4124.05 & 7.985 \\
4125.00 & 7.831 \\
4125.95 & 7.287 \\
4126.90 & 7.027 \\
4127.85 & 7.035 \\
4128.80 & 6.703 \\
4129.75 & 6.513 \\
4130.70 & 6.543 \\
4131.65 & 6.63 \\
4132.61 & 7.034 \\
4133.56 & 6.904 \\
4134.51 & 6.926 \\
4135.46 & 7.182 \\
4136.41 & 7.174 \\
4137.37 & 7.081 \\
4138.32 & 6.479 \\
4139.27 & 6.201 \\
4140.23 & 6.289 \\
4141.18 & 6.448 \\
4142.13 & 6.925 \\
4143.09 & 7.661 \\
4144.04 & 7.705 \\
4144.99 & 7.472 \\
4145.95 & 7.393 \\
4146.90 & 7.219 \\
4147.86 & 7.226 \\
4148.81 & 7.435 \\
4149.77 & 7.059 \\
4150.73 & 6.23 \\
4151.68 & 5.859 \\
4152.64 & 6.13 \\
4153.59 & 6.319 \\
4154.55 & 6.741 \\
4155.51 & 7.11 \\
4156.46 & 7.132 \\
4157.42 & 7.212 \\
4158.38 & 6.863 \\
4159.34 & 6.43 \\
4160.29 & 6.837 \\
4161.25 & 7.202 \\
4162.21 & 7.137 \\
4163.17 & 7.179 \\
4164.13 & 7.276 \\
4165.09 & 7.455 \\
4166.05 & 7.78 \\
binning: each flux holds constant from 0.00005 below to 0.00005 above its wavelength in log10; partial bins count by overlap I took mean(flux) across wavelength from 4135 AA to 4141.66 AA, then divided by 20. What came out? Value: 0.33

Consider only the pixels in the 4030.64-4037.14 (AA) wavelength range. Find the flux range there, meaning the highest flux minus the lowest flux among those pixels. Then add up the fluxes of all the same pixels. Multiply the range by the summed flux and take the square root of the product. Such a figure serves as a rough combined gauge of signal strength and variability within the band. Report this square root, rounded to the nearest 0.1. 4.9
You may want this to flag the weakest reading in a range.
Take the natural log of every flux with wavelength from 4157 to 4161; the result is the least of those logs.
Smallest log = 1.861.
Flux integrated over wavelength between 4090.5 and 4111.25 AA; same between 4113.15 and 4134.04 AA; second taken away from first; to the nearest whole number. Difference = -9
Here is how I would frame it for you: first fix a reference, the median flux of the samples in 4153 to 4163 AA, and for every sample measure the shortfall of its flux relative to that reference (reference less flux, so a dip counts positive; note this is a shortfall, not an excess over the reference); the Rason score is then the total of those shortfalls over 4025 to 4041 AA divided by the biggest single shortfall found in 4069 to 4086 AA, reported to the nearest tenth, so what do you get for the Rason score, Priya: -10.7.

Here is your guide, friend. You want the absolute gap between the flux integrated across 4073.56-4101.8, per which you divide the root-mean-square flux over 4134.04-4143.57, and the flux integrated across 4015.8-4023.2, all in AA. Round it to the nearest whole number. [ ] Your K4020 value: 57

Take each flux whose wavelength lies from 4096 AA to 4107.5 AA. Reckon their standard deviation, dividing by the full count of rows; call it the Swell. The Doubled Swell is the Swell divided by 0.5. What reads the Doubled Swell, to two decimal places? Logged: 0.96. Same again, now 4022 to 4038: 0.76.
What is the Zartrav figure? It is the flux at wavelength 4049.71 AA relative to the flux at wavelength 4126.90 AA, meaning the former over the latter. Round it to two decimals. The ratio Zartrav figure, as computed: 1.07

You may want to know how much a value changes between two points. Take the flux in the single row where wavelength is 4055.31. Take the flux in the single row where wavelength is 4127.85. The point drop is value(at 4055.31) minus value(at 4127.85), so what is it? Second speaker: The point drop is 0.4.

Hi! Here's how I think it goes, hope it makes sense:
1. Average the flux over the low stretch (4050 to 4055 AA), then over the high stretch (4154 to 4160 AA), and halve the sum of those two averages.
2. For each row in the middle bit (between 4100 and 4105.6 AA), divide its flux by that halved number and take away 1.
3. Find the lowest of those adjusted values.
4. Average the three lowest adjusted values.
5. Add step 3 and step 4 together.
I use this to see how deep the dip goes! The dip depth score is -0.26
